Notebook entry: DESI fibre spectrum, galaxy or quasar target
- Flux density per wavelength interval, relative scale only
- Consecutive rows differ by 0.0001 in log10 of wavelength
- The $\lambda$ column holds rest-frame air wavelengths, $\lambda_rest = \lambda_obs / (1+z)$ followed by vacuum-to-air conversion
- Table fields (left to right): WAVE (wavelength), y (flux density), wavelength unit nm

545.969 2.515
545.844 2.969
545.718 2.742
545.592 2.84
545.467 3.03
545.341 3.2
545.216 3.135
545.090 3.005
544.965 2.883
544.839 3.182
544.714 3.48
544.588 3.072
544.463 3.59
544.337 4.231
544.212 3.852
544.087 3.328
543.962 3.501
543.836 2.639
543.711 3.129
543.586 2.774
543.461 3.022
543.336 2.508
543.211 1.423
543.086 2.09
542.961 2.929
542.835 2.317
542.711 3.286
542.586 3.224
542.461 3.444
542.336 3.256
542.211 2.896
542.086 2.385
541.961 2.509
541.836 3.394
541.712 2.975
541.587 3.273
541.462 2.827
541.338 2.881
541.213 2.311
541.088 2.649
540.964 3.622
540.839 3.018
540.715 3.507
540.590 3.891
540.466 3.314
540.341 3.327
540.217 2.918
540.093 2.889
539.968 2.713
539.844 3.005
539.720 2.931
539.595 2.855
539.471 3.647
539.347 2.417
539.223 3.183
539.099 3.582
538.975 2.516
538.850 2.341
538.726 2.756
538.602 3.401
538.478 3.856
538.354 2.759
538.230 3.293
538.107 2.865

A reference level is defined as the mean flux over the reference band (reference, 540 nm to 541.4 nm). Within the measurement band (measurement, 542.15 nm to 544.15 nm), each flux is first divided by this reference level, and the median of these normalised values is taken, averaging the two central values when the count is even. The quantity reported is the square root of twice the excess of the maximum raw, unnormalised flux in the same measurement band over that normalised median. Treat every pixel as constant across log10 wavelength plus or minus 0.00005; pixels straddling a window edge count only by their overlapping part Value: 2.26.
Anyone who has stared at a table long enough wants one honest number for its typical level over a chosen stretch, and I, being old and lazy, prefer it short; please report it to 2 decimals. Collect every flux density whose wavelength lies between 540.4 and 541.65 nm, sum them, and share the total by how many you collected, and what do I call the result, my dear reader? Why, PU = 3.13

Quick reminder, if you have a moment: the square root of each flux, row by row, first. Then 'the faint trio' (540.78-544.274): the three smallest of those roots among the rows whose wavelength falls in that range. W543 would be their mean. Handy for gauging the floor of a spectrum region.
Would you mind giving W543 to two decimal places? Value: 1.39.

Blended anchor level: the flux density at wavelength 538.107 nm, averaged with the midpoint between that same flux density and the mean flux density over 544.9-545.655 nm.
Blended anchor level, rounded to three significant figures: 2.90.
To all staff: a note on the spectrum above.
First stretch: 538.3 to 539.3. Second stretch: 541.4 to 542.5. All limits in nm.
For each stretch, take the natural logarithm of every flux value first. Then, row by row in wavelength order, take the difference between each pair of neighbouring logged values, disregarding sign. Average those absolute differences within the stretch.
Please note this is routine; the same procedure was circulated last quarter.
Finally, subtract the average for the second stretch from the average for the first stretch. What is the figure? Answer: 0.06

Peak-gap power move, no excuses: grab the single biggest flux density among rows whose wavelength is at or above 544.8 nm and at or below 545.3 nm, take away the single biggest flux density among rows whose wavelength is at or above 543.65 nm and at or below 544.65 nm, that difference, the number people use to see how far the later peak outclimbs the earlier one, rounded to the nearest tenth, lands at -1.0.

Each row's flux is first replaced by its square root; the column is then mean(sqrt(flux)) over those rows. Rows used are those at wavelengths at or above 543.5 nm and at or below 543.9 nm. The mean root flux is 1.69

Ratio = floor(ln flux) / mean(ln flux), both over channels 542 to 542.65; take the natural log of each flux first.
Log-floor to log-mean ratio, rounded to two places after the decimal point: 0.79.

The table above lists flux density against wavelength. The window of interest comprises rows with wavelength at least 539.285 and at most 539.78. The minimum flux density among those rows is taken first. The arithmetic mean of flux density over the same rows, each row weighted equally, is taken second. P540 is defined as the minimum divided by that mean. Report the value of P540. 0.82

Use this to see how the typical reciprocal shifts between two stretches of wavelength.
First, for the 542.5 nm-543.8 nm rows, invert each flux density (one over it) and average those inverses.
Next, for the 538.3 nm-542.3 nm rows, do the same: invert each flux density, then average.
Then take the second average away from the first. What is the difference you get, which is 0.06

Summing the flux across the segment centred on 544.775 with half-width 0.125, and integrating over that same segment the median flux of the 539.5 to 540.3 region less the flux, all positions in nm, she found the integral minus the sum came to -6.8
